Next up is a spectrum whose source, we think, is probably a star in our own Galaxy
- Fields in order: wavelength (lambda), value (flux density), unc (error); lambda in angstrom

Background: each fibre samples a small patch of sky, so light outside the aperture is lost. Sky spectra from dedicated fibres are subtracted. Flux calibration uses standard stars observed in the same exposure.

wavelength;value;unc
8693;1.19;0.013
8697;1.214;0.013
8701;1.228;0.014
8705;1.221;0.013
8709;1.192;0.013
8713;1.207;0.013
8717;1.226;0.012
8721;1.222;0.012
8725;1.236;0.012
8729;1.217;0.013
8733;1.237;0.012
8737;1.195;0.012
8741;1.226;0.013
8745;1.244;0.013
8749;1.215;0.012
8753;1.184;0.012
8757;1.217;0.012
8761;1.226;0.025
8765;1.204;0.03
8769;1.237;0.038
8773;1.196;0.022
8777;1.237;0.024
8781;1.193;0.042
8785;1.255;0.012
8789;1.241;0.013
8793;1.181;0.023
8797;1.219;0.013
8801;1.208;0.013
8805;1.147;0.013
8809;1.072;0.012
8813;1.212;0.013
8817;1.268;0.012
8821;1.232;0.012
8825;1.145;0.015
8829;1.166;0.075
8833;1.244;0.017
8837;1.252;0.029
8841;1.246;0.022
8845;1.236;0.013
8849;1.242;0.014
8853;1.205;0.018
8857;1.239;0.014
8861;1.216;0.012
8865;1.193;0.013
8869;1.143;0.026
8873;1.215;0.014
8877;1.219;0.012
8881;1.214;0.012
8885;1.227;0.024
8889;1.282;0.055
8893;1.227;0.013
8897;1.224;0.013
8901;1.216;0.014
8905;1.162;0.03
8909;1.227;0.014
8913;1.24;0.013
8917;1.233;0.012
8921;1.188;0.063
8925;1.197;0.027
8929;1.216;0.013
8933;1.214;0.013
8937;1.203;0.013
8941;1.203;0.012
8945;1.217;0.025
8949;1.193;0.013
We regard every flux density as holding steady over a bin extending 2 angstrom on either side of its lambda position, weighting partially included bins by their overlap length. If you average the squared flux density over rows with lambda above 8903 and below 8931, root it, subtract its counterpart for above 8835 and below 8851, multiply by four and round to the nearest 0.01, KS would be -0.14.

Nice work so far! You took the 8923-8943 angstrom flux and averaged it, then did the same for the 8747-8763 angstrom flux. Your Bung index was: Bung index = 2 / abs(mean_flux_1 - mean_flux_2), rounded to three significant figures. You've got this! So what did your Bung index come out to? 513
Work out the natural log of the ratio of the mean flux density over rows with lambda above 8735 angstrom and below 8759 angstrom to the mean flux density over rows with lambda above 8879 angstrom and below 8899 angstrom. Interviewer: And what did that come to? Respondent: -0.017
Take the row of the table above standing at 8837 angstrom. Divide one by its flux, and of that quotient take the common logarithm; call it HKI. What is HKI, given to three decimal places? -0.098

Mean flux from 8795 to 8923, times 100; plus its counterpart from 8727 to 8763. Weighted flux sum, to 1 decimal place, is 122.3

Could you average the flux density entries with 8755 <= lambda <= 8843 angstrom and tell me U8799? 1.21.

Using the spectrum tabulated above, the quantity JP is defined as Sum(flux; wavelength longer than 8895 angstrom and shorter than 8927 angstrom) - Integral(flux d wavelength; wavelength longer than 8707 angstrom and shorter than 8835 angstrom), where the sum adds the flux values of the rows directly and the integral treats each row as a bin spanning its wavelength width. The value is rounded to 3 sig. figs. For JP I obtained -145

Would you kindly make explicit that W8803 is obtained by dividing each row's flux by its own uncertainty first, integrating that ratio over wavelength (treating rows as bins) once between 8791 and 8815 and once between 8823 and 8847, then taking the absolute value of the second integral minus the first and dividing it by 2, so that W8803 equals 298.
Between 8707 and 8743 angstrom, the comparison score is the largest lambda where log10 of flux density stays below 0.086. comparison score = 8737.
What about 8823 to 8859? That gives 8853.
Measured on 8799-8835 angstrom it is 8829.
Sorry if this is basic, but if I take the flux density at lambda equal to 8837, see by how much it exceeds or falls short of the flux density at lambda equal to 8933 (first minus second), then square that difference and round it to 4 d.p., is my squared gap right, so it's 0.0014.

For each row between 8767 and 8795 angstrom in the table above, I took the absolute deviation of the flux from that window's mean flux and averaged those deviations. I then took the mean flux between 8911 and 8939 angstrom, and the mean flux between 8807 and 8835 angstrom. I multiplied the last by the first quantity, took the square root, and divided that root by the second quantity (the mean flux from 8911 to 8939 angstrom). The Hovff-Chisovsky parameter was 0.144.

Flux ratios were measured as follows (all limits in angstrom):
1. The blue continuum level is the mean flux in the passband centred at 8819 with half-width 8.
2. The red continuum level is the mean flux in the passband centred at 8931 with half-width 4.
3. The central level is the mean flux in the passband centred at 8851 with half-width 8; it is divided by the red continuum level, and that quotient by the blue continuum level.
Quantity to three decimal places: 0.834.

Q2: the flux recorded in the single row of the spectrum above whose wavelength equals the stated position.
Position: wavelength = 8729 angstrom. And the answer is 1.217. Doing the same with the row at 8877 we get 1.219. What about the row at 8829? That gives 1.166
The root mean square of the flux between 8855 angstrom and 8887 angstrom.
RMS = 1.21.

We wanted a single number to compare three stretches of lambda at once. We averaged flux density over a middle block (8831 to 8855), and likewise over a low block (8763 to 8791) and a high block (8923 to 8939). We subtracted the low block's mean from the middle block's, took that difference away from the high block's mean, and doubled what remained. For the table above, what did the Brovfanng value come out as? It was 2.39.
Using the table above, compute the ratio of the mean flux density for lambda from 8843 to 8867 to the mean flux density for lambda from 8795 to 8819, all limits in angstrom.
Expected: 1.03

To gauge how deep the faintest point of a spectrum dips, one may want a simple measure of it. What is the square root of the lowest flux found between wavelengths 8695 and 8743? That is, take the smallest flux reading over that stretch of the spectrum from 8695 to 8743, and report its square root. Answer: 1.09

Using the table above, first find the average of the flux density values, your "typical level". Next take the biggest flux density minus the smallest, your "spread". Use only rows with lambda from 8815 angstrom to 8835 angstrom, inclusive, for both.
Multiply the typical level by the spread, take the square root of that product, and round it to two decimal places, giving 0.39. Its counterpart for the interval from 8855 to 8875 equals 0.34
